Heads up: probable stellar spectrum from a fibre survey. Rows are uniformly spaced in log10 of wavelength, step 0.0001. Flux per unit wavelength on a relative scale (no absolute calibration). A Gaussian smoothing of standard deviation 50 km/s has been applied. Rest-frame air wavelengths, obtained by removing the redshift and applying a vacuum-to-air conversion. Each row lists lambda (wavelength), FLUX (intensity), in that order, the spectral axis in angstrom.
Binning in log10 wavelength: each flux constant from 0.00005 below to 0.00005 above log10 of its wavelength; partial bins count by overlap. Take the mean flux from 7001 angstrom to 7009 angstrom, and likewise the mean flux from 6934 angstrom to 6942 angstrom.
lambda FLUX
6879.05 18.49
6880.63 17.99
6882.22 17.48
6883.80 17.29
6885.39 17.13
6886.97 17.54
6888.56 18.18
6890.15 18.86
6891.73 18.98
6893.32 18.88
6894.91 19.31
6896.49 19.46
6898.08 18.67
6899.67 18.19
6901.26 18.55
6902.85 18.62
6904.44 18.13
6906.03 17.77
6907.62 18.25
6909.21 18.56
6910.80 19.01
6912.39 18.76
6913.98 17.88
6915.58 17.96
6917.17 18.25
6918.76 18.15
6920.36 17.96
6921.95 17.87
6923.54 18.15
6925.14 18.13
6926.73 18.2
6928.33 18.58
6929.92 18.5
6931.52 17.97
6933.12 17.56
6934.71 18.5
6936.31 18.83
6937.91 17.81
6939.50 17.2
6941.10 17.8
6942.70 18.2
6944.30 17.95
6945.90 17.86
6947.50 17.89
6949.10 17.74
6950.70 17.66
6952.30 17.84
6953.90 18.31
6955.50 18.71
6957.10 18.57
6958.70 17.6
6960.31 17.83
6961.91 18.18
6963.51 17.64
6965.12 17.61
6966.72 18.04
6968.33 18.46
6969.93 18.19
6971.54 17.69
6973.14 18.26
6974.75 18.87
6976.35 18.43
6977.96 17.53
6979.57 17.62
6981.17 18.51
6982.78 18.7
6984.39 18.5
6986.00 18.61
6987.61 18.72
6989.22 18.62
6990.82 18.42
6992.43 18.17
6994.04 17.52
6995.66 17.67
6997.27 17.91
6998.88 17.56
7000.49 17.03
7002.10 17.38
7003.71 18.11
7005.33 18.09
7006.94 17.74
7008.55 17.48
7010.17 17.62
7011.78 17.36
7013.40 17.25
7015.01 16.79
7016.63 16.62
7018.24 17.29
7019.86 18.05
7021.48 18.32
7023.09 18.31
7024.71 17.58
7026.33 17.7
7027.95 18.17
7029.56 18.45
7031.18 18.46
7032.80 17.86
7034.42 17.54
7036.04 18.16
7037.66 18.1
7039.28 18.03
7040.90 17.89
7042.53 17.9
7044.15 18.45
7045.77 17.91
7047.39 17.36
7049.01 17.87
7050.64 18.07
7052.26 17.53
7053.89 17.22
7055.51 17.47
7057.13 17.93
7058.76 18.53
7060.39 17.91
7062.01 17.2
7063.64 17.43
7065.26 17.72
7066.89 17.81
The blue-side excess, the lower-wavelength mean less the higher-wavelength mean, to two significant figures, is 0.27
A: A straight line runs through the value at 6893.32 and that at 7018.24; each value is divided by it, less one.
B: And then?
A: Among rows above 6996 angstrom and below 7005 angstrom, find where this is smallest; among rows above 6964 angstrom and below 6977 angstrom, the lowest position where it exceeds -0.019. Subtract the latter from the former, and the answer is 33.8 angstrom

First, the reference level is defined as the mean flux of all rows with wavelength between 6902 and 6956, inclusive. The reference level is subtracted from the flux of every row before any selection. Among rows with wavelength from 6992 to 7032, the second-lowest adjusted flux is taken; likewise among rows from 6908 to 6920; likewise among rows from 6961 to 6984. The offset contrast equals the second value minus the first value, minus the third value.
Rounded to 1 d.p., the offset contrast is 1.7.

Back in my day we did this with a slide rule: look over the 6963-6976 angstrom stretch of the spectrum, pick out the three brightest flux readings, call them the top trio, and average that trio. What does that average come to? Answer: 18.5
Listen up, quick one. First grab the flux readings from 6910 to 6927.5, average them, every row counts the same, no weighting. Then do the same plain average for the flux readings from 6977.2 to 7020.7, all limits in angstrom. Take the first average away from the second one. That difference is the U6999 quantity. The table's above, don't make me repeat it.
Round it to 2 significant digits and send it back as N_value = -0.40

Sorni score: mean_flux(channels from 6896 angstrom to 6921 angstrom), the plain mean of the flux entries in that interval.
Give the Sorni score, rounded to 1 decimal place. 18.4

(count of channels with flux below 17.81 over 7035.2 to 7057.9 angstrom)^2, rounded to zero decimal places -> 16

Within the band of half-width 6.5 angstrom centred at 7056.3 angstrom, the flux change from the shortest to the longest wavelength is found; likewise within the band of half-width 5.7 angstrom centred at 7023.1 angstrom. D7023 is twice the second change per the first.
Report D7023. -2.0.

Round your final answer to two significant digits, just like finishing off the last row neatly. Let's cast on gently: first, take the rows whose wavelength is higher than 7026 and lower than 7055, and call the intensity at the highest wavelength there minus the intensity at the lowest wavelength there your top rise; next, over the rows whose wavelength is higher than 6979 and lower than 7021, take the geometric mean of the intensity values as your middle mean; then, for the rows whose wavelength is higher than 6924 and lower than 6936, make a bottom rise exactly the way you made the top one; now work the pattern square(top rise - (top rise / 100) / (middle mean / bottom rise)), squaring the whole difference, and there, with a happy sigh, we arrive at 0.23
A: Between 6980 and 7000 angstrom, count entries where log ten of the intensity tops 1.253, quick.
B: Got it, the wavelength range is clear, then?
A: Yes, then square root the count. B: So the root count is 3.0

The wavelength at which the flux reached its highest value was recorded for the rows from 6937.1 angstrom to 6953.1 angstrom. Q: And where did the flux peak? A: 6942.70 angstrom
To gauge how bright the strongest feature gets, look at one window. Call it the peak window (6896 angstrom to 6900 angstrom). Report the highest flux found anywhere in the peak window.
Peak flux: 19.46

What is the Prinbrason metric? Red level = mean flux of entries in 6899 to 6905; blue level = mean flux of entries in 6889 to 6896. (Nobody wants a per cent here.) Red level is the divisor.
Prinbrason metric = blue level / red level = 1.03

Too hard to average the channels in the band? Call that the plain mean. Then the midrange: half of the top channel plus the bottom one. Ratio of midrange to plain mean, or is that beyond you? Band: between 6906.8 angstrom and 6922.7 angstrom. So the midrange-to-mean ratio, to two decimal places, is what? 1.01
